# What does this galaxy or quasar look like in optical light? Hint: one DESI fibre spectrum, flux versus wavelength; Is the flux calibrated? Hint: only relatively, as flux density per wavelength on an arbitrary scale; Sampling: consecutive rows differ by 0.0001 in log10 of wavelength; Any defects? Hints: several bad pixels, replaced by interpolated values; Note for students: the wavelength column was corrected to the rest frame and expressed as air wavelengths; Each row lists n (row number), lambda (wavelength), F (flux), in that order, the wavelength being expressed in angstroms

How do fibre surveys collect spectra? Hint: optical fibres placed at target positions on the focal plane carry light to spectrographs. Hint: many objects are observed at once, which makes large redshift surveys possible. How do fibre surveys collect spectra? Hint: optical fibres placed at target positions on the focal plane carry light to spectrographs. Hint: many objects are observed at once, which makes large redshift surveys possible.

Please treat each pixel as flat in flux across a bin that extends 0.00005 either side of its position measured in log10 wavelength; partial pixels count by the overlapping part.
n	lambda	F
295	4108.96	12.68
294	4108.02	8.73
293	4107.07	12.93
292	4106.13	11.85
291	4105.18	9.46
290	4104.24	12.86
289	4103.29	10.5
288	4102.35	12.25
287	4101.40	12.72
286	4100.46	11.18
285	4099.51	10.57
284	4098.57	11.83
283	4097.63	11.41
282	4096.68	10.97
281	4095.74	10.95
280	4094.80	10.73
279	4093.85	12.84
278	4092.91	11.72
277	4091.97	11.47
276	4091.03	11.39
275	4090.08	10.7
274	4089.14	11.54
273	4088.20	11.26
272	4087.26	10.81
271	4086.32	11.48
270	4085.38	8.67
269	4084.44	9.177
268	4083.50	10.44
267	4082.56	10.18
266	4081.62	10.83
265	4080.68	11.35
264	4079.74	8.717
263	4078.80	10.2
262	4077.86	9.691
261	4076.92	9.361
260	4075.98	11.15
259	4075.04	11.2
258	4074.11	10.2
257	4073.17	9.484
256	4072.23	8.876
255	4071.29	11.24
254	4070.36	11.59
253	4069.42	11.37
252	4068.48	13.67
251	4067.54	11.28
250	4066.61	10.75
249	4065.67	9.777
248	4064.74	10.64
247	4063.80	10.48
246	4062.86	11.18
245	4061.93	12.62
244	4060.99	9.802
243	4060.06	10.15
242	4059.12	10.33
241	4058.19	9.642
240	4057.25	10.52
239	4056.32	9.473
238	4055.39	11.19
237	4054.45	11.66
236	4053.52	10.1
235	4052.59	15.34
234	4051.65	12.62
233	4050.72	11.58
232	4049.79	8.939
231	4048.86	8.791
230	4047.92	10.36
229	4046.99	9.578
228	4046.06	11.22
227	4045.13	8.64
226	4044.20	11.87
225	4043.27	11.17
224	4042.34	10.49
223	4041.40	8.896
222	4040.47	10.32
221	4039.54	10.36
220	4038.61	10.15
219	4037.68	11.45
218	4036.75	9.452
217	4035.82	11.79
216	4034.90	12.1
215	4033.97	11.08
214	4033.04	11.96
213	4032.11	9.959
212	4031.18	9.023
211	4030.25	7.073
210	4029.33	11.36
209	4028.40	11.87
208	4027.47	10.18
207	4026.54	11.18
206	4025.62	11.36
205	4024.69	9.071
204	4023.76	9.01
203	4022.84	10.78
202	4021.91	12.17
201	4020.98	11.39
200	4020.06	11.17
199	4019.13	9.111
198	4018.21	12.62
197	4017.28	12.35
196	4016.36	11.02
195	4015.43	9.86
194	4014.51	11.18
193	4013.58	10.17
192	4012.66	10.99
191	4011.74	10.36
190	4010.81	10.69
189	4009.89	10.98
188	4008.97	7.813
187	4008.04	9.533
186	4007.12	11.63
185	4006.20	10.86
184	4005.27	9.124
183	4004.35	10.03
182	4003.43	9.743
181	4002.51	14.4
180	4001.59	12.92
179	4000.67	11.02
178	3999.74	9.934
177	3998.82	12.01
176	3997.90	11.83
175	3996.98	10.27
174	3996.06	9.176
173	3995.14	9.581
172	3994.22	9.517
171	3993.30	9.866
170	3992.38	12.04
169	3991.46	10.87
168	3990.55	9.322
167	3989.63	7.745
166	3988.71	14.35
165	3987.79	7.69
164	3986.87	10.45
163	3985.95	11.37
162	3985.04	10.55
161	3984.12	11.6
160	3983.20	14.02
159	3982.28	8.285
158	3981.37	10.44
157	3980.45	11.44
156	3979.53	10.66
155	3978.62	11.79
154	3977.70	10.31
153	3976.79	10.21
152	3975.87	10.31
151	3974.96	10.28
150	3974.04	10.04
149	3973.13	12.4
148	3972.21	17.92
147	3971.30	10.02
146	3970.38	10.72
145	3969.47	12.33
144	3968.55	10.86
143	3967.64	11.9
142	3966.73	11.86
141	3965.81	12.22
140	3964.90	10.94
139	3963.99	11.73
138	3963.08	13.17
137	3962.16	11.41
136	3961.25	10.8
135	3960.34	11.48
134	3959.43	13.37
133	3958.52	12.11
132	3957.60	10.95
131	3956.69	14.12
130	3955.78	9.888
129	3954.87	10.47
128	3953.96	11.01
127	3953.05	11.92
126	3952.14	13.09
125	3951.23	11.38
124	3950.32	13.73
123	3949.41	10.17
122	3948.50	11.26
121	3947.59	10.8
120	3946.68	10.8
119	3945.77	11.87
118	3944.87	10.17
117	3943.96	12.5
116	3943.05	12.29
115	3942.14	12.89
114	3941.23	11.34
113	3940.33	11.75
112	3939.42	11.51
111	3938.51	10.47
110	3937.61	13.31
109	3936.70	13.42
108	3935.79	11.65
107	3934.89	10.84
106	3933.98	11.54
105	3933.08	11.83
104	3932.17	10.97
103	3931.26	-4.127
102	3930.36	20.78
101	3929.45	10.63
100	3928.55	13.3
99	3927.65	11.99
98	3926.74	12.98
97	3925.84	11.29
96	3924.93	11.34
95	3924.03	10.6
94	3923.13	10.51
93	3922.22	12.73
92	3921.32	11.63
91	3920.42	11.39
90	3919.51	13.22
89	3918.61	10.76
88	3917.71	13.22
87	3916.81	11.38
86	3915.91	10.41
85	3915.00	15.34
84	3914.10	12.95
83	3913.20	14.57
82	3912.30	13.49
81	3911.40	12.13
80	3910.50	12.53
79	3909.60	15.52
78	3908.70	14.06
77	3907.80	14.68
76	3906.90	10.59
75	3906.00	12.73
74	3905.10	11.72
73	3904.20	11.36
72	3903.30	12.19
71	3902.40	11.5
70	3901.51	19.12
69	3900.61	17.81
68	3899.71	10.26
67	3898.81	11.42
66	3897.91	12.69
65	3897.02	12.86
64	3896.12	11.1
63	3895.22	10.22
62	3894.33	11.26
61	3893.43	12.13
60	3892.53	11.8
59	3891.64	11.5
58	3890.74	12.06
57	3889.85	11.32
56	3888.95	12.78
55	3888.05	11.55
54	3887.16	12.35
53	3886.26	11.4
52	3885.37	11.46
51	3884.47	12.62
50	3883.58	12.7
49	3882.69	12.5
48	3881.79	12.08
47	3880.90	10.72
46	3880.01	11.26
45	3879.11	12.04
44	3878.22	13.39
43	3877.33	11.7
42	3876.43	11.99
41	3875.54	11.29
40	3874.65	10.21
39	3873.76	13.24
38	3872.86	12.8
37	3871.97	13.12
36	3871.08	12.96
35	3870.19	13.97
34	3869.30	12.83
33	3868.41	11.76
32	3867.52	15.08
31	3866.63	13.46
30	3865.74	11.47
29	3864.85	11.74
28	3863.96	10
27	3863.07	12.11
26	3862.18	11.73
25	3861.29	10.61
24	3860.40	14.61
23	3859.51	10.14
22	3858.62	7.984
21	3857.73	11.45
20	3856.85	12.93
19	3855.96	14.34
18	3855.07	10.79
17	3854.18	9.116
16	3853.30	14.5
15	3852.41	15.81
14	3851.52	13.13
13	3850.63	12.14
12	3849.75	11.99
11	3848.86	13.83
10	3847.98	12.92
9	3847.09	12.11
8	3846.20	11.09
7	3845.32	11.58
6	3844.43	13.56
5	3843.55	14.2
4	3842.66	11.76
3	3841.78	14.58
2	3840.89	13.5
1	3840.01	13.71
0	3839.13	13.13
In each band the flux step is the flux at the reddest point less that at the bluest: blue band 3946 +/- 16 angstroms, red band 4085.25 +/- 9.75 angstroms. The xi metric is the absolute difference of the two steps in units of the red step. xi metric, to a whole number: -23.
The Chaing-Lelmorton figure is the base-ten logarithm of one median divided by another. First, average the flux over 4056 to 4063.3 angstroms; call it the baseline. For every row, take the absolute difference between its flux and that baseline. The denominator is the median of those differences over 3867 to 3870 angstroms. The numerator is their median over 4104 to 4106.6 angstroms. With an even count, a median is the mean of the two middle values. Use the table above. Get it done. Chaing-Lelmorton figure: -0.2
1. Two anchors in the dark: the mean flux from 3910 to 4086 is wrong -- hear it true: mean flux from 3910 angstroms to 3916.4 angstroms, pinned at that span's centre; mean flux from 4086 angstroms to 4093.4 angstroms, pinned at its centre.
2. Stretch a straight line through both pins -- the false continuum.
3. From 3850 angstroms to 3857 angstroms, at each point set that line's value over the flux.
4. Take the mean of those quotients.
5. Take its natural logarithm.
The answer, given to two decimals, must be 0.09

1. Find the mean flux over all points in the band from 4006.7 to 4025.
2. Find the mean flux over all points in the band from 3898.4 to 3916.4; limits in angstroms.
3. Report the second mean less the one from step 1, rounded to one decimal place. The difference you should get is 2.6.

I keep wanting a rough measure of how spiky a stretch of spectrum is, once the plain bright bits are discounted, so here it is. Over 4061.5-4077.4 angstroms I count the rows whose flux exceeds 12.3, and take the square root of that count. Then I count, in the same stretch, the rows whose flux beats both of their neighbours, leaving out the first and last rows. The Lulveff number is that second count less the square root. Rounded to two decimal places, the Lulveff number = 2.59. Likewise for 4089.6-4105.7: 2.27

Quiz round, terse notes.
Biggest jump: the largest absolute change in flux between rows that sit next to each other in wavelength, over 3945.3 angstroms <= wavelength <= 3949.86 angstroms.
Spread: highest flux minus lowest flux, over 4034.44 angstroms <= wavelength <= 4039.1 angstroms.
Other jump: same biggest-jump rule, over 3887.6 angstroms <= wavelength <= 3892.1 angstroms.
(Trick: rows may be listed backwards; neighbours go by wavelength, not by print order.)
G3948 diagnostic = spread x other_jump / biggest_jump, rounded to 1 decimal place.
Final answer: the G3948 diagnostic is 3.5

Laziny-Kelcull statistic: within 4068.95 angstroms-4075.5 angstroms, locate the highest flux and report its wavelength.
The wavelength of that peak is 4070.36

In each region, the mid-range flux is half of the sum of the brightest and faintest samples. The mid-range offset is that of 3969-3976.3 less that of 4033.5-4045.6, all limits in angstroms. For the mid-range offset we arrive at 3.6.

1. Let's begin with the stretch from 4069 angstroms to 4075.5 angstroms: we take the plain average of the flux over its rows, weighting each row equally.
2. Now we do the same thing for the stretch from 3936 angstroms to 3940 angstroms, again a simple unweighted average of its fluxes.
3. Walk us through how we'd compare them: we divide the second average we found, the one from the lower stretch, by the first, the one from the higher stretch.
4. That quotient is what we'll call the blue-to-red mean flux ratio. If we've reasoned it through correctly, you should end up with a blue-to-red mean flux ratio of 1.15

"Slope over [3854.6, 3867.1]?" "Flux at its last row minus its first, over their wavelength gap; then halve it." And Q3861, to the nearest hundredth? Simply 0.12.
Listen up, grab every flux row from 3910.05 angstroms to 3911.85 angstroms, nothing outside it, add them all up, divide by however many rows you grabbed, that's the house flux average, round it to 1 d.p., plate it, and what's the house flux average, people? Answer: 12.3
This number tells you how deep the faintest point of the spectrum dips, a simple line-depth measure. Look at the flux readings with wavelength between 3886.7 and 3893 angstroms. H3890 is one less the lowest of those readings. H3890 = -10.3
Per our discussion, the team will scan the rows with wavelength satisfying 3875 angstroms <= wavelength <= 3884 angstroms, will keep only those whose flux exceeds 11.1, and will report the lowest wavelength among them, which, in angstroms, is 3875.54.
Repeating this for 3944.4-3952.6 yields 3945.77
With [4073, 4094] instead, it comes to 4075.04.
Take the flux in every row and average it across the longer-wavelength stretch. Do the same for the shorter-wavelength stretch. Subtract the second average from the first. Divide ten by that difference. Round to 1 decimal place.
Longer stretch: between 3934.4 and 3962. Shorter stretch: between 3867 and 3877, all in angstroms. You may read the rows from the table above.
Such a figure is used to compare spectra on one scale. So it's -10.6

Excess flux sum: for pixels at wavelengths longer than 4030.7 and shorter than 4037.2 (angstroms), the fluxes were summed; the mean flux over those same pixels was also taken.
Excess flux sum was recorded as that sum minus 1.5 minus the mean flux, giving 63.1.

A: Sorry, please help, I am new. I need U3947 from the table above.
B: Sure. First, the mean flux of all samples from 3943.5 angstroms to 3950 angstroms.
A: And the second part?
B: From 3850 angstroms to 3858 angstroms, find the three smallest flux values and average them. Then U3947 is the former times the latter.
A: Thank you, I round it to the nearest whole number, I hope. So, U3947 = 116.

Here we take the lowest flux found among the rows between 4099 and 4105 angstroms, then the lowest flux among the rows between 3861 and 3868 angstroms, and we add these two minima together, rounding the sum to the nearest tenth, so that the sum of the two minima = 20.5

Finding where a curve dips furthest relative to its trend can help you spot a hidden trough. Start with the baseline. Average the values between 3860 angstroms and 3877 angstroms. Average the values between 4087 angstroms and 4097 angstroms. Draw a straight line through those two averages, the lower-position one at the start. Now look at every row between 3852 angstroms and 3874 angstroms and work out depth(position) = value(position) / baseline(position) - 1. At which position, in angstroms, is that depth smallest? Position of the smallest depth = 3858.62 angstroms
